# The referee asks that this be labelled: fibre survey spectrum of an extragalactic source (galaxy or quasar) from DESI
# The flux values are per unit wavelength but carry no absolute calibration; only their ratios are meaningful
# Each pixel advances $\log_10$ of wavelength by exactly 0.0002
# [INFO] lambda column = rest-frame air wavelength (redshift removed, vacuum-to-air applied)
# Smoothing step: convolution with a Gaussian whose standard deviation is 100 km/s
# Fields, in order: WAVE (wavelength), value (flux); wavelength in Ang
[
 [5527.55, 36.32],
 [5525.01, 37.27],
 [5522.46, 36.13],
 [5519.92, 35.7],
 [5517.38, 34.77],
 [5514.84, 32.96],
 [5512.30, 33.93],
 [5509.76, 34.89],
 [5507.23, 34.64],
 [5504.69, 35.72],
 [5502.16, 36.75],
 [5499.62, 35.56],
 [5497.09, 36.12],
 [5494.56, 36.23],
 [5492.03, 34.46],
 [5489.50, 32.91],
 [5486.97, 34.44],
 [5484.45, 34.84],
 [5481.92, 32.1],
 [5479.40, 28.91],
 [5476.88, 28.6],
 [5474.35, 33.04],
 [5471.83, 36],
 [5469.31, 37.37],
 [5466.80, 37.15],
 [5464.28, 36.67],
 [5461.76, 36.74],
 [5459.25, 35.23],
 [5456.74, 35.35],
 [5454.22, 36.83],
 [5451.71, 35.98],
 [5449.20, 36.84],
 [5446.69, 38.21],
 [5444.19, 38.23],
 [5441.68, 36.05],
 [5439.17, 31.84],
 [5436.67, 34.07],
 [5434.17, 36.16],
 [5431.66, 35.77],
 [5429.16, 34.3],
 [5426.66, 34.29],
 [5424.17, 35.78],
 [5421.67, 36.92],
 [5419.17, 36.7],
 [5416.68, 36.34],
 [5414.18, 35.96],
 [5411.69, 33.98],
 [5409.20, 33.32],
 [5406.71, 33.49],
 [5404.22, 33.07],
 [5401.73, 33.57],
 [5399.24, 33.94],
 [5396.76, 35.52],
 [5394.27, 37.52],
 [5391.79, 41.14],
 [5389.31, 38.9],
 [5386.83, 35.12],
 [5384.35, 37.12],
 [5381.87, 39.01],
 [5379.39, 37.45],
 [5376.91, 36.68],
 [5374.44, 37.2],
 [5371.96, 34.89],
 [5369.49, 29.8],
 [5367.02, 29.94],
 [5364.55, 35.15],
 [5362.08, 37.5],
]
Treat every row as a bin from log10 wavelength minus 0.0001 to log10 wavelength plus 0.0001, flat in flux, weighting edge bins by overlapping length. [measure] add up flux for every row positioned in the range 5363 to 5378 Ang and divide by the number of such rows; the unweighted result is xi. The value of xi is 33.9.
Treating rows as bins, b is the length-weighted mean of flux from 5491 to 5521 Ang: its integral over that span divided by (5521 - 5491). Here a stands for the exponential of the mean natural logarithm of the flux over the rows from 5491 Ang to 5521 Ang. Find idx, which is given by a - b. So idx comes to -0.018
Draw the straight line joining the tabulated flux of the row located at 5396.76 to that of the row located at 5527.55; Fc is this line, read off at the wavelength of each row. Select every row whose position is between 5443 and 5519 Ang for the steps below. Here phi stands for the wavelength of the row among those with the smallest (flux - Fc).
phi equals 5476.88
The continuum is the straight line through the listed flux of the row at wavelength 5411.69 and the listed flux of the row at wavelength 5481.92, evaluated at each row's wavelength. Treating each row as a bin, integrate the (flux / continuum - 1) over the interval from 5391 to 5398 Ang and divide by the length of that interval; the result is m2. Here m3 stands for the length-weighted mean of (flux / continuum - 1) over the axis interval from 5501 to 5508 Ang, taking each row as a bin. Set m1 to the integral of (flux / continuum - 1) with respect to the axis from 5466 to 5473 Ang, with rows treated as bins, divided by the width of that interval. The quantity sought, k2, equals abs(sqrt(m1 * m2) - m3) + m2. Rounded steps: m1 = 0.14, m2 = 0.10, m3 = 0.135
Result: 0.12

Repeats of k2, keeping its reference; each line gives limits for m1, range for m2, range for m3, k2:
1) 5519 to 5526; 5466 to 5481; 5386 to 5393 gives 0.07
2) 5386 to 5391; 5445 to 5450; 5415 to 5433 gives 0.19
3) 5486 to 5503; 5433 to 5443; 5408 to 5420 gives 0.06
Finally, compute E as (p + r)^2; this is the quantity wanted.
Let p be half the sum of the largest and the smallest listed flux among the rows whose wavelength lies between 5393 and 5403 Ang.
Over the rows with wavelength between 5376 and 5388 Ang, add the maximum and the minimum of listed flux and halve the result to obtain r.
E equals 5272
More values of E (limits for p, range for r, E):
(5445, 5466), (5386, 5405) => 5450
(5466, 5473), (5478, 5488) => 4700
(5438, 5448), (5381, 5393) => 5353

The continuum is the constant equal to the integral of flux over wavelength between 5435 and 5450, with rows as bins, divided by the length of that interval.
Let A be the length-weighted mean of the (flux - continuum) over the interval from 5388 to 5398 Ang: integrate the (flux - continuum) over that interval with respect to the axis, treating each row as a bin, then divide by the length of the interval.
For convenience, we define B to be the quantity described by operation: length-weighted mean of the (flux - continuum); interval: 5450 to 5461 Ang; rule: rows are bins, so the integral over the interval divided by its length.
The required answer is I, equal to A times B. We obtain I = 0.1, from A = 2.4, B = 0.1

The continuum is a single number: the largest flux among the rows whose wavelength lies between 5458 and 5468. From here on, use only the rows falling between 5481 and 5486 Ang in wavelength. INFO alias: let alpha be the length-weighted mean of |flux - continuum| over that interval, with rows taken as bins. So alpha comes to 3.5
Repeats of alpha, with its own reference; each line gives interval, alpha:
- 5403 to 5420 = 2.5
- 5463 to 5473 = 0.5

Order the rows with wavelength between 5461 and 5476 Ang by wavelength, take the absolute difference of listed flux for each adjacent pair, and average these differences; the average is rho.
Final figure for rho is 1.0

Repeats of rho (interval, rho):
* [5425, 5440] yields 1.2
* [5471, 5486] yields 2.7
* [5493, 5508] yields 0.8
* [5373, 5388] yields 1.3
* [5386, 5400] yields 2.6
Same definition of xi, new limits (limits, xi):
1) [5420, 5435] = 35.5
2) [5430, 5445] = 35.4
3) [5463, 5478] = 34.8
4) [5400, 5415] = 33.9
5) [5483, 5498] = 34.8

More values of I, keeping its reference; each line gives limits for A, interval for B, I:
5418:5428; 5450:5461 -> 0.0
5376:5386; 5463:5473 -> 1.5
